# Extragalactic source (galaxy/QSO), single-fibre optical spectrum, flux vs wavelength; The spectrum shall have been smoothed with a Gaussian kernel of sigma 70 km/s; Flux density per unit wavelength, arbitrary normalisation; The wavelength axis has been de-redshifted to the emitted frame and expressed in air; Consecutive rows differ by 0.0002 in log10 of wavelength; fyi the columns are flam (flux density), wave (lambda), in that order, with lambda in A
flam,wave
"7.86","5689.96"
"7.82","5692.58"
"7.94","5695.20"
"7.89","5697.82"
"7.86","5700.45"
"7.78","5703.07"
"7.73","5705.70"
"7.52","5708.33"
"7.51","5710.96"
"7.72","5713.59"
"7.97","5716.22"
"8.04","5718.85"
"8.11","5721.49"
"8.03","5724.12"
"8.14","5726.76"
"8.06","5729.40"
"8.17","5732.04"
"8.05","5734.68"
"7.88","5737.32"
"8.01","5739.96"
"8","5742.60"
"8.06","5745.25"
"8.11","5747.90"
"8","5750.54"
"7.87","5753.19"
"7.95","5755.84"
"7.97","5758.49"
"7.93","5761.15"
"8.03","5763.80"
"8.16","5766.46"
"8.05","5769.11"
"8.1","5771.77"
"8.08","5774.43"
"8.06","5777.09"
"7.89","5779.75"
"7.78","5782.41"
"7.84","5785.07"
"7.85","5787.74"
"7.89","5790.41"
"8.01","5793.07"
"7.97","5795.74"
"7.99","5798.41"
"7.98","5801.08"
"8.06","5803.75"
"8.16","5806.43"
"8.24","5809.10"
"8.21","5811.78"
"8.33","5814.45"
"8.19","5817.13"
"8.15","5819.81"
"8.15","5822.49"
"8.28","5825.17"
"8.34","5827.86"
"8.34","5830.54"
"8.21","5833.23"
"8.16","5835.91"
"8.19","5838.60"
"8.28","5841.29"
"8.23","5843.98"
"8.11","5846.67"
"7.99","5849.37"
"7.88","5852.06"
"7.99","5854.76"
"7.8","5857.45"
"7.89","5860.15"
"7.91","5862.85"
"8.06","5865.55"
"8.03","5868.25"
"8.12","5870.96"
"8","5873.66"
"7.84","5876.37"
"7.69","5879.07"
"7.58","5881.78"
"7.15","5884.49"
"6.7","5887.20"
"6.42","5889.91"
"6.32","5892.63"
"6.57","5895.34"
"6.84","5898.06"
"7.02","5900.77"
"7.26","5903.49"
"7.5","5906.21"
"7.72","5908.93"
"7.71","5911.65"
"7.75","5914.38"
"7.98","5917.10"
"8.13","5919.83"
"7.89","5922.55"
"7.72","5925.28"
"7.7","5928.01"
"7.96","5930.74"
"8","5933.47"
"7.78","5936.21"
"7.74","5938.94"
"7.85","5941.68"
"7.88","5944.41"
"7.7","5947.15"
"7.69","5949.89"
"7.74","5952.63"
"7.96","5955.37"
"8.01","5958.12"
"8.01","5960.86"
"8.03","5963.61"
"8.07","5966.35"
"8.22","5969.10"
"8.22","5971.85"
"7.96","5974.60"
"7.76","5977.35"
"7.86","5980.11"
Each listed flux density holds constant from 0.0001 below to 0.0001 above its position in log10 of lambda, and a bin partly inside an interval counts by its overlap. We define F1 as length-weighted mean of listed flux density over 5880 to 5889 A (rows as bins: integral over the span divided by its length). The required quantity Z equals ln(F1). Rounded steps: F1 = 7.13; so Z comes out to 1.96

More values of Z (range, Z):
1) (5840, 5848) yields 2.11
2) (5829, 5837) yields 2.11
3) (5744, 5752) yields 2.09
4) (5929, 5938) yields 2.07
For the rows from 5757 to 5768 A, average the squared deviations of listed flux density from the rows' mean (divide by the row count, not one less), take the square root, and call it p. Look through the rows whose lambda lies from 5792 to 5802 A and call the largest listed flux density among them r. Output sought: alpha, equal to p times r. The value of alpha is 0.70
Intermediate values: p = 0.09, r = 8.01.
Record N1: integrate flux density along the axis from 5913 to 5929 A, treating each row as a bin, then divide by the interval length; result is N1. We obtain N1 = 7.86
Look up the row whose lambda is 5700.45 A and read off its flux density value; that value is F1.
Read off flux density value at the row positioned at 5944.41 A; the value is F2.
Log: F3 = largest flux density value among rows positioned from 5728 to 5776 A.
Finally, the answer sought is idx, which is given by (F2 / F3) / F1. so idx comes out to 0.1227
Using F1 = 7.86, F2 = 7.88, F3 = 8.17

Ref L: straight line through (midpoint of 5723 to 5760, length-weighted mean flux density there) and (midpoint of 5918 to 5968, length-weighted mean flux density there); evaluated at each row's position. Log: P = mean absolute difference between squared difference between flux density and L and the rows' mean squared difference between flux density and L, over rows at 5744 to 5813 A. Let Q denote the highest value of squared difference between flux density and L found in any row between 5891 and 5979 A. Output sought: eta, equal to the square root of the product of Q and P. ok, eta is 0.19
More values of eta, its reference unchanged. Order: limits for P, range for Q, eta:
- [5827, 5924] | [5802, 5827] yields 0.24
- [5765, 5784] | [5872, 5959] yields 0.17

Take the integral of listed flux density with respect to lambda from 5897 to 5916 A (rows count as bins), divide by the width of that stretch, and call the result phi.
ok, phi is 7.4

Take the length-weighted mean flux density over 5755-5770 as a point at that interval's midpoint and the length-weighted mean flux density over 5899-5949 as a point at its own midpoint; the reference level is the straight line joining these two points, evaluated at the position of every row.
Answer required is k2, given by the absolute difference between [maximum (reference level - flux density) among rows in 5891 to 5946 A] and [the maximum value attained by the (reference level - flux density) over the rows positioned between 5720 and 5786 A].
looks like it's 1.3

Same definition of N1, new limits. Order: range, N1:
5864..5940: 7.54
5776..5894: 7.91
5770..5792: 7.94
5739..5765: 7.99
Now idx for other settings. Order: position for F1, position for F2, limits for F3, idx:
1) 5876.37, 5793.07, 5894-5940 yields 0.1257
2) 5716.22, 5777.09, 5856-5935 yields 0.1244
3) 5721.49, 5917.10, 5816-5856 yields 0.1180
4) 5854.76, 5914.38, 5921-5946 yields 0.1212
